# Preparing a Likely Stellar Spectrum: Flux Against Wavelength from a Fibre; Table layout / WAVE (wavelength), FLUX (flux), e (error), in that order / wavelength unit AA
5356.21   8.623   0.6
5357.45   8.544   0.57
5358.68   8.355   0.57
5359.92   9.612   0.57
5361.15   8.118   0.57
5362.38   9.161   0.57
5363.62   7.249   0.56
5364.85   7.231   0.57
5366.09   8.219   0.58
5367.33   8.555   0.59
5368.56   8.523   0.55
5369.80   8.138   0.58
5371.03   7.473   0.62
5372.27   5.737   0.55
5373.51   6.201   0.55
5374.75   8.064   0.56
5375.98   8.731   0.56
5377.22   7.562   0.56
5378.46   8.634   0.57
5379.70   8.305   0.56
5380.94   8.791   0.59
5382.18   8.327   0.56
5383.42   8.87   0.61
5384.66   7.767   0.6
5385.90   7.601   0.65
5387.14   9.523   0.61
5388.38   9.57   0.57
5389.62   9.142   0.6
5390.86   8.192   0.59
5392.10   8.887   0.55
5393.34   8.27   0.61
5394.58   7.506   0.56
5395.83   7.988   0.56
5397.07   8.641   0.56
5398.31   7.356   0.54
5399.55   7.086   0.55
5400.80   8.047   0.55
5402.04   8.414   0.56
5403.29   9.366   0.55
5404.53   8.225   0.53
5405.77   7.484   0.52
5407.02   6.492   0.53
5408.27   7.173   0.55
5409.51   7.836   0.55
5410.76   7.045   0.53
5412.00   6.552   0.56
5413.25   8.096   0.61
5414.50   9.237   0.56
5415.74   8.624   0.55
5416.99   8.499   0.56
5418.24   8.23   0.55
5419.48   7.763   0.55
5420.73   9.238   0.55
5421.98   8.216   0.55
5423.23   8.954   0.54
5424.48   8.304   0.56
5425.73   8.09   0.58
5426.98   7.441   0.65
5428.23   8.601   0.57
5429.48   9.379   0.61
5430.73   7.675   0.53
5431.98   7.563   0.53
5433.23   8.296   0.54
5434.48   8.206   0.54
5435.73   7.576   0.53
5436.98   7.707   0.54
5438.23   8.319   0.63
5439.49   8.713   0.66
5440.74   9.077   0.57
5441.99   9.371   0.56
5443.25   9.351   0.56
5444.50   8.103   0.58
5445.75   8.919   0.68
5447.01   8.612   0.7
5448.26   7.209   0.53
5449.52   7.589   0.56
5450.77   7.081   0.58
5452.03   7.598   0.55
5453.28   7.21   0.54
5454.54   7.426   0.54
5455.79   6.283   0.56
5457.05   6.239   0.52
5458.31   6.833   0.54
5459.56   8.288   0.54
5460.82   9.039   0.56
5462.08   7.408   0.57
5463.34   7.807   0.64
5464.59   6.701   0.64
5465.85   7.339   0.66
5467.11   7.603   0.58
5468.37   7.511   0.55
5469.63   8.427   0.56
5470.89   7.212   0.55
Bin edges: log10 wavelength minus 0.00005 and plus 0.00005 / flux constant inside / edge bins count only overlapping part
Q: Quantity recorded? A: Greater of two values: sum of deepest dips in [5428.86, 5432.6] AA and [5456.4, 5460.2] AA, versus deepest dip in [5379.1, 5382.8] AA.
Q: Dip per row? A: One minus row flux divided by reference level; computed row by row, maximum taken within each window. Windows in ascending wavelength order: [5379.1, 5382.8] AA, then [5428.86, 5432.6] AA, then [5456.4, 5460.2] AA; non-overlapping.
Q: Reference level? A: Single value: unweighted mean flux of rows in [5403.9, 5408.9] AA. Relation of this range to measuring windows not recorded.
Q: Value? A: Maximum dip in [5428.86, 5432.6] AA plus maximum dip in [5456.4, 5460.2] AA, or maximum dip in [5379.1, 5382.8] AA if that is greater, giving 0.12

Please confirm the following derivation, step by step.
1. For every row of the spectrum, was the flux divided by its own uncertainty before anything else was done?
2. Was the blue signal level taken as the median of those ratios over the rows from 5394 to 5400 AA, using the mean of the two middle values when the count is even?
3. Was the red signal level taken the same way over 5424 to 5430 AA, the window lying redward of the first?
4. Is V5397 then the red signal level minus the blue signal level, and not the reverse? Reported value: 1.2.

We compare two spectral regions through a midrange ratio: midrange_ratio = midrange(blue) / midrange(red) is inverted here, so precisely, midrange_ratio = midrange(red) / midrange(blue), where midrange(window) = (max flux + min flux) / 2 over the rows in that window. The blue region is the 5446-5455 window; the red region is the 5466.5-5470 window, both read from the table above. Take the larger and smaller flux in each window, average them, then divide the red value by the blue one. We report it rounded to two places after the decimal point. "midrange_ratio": 1.02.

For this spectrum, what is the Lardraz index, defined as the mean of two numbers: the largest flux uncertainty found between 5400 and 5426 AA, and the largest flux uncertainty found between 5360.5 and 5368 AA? 0.60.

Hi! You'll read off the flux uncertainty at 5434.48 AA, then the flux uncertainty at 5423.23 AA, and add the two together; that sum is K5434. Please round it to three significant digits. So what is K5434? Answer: 1.08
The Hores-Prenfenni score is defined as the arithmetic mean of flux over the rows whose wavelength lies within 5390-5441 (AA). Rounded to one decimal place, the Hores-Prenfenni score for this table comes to 8.1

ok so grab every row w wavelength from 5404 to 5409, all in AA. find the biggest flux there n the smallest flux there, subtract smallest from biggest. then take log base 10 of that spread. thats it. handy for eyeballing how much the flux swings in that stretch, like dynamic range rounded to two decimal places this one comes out 0.24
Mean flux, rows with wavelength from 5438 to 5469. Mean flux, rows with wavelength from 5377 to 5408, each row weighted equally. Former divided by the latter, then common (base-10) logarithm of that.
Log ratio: -0.023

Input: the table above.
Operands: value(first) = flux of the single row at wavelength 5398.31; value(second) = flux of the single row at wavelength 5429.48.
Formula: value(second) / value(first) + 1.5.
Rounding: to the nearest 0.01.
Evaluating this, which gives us 2.78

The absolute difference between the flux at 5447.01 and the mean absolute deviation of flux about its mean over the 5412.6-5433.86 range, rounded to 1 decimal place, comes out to 8.1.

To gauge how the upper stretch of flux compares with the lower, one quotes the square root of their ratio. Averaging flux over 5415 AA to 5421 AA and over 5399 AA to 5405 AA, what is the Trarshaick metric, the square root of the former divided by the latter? 1.01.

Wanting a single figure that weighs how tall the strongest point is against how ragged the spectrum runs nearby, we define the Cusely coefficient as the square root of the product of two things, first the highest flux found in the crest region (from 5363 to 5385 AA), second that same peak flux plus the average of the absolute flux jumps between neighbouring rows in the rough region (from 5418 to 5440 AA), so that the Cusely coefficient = 9.20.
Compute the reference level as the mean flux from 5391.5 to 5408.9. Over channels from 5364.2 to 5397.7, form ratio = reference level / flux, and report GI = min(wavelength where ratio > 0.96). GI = 5364.85 AA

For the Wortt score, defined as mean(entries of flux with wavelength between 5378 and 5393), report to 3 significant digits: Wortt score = 8.63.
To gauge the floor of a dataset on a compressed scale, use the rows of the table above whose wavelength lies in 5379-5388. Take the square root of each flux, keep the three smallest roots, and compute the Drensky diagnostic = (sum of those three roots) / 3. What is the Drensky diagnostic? 2.81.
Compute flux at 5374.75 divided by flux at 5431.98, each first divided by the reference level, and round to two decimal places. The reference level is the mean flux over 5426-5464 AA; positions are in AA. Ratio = 1.07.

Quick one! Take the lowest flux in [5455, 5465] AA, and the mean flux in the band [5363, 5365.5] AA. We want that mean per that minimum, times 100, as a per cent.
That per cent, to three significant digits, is 116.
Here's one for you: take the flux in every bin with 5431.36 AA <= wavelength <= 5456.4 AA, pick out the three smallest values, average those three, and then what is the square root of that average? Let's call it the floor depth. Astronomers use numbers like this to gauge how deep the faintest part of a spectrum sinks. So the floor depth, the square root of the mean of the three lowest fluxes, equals 2.62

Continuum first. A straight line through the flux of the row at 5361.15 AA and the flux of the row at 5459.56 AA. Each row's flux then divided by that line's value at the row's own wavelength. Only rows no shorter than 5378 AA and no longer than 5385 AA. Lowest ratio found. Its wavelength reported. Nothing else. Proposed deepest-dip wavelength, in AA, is 5384.66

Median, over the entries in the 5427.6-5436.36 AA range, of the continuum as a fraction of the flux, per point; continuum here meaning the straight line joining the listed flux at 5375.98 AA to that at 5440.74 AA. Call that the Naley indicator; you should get 1.102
